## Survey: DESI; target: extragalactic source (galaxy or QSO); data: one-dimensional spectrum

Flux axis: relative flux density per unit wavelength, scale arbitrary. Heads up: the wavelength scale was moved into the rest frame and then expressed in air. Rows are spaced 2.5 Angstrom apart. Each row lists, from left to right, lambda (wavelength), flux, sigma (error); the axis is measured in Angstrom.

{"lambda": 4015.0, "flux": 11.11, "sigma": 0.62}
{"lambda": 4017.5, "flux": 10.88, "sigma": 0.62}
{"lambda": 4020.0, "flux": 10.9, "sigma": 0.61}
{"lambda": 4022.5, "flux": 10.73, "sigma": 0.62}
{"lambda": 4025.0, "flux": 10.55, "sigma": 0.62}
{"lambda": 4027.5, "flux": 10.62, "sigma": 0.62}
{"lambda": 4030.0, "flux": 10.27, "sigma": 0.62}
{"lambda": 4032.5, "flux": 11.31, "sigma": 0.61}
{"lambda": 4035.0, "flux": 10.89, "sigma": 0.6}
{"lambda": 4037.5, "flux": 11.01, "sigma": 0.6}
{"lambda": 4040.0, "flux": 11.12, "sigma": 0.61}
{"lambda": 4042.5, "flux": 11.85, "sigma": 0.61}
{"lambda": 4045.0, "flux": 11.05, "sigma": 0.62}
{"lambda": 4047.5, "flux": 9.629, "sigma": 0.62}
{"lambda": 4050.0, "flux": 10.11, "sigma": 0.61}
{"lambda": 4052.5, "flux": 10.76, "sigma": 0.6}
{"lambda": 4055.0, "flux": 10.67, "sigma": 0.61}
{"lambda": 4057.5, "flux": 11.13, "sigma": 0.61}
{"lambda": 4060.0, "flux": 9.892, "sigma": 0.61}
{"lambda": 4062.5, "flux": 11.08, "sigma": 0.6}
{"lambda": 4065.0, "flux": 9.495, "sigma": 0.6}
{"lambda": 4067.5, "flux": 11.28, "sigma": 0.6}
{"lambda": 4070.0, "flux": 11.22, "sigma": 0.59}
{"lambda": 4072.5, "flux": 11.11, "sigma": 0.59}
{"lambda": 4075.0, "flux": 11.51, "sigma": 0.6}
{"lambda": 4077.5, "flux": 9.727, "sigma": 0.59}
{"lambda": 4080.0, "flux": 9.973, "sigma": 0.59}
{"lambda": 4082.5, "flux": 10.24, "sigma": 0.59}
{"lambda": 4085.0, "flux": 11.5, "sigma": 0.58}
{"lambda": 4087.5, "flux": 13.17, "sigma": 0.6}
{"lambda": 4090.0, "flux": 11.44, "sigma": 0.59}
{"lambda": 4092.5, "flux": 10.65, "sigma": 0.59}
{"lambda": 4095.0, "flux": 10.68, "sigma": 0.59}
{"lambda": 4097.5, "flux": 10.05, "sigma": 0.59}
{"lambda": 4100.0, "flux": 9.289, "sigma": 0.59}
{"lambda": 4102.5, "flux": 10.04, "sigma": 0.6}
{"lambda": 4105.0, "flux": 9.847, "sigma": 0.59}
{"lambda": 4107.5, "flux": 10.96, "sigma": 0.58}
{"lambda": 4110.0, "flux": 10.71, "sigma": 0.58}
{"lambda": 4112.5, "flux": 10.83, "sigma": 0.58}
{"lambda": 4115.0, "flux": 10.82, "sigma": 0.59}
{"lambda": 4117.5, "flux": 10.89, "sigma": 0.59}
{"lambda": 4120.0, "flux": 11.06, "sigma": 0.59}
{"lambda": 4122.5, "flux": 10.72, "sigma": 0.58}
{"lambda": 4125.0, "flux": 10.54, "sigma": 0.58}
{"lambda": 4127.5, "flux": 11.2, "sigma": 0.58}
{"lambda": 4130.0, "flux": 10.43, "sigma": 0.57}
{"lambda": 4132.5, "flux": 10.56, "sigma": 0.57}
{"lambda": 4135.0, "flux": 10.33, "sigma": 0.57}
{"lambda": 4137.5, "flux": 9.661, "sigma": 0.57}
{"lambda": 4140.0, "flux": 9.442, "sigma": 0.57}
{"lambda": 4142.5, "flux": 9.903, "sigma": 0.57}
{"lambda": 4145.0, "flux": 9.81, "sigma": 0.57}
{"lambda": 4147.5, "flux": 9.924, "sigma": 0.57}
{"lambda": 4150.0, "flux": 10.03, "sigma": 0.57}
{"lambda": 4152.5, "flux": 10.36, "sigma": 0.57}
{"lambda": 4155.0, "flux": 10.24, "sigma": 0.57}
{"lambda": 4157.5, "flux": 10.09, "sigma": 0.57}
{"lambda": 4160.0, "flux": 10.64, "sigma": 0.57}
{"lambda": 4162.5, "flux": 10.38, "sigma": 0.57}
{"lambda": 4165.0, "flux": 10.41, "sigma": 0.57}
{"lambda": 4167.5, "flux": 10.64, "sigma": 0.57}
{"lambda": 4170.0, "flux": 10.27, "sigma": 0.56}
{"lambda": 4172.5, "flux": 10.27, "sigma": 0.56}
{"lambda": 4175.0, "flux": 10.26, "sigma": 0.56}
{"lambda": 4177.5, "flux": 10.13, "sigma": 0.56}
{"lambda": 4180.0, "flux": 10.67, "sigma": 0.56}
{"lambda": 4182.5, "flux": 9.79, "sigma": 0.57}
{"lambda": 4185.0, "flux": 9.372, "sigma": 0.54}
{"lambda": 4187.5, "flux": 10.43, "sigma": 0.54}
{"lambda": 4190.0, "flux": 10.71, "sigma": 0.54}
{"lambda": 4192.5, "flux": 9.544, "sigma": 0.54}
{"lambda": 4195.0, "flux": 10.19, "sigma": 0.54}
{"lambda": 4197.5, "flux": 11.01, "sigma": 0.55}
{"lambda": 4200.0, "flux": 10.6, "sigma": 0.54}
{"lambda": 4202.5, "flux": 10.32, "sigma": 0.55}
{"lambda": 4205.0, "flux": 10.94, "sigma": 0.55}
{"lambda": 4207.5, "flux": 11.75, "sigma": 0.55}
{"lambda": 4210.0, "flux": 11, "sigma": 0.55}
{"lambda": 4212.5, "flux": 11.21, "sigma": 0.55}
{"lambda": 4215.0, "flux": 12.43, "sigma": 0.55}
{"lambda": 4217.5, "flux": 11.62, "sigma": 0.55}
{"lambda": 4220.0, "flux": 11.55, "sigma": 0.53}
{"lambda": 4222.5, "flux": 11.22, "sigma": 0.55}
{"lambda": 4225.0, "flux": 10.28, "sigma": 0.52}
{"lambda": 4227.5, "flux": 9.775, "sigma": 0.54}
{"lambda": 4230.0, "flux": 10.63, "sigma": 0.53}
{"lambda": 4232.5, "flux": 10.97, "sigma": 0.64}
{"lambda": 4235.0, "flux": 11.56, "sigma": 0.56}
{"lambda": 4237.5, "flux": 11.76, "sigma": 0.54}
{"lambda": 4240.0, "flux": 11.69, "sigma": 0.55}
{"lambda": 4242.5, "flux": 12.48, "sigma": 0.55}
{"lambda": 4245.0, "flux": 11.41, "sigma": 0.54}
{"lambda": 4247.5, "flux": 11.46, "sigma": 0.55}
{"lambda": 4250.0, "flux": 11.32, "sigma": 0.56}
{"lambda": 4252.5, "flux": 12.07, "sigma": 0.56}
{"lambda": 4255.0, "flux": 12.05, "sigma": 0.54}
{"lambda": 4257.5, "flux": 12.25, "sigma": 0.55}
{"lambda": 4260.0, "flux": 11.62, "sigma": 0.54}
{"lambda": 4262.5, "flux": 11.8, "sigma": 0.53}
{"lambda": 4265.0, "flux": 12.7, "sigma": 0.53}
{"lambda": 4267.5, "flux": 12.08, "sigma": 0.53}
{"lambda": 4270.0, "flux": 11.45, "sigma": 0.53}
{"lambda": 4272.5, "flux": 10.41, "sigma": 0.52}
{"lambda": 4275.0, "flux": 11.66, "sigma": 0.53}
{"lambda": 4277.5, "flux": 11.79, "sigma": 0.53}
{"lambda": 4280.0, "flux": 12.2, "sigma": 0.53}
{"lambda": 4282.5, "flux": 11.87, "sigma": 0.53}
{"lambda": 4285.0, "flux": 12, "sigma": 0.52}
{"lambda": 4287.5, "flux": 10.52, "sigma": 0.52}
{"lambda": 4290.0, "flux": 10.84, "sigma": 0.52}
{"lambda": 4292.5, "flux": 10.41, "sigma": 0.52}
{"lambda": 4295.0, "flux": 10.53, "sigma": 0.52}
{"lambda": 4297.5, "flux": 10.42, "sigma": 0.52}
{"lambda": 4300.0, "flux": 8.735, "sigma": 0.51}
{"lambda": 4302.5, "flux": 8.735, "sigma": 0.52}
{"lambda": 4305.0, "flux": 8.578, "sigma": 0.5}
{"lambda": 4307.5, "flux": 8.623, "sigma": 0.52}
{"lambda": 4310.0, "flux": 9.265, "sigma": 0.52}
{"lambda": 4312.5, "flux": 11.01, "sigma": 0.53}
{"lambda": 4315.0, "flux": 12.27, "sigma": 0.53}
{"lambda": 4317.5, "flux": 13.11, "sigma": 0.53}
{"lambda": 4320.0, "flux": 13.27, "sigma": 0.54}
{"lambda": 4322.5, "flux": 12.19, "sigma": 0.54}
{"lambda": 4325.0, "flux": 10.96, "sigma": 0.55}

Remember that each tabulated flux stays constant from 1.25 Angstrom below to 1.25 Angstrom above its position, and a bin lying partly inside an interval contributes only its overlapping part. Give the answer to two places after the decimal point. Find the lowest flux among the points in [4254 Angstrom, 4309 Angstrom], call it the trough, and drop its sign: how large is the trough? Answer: 8.58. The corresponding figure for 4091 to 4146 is 9.29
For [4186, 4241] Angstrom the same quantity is 9.54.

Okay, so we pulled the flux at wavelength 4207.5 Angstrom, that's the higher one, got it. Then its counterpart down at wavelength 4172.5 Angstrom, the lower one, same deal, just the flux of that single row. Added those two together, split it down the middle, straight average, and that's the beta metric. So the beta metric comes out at 11.0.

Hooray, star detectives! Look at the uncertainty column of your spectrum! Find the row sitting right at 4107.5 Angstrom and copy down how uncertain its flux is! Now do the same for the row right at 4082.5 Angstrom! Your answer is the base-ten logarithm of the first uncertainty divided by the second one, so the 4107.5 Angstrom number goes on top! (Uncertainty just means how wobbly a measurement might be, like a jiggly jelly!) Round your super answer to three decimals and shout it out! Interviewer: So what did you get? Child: -0.007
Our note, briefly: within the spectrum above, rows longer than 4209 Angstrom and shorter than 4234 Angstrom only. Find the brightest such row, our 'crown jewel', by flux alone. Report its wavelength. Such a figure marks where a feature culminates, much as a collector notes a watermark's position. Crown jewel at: 4215.0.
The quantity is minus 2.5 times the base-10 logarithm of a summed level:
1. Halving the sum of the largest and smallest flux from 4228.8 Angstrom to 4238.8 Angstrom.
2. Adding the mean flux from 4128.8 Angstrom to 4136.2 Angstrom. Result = -3.34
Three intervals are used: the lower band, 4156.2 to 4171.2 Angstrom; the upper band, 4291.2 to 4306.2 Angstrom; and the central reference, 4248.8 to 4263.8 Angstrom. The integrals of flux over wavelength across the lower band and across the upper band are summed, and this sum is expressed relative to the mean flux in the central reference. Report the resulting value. 25.3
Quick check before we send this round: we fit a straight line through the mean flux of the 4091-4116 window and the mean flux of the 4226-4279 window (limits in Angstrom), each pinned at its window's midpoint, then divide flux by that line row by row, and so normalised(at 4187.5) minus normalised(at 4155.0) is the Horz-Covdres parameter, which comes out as -0.005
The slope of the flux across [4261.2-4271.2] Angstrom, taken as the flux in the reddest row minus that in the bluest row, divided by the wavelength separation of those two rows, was -0.05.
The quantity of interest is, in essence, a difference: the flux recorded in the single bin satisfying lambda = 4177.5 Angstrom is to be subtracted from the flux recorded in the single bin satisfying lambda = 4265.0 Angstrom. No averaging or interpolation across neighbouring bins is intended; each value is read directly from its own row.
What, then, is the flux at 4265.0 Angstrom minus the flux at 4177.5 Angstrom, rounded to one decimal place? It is 2.6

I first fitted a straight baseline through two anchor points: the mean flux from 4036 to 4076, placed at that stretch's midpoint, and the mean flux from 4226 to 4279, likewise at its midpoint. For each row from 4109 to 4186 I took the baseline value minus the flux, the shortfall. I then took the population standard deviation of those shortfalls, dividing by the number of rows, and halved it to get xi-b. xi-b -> 0.246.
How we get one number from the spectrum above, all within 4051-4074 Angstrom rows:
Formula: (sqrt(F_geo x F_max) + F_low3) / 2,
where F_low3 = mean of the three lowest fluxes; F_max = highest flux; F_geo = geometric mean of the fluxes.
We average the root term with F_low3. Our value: 10.5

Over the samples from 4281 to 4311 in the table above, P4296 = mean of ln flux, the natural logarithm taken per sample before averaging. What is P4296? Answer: 2.30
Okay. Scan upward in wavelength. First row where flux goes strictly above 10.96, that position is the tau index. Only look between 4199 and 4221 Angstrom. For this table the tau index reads 4207.5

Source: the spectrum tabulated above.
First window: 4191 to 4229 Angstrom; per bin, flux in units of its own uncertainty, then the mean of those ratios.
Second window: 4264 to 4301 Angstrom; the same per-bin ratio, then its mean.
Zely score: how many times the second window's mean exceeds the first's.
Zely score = 1.06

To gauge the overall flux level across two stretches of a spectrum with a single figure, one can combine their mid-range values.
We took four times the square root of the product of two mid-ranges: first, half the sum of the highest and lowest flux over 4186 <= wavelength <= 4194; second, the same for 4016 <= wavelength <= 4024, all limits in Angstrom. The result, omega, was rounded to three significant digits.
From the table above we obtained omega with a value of 41.9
